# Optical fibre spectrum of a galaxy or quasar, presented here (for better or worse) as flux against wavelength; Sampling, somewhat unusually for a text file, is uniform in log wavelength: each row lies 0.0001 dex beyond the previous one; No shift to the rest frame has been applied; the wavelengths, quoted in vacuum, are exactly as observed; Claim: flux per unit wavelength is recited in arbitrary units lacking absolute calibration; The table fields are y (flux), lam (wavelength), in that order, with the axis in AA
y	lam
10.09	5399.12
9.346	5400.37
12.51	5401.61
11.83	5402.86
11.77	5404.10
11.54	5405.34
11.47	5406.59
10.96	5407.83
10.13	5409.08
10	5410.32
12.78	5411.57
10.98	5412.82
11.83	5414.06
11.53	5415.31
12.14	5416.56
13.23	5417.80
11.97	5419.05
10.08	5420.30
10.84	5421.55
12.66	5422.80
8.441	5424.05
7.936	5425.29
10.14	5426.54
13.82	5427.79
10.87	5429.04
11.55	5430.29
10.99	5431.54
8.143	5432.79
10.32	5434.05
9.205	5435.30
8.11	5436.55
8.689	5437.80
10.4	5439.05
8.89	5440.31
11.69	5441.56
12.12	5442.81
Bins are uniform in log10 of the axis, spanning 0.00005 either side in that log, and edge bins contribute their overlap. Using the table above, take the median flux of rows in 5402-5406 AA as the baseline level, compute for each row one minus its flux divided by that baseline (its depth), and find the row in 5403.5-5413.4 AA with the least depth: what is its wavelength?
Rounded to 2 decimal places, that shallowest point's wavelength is 5411.57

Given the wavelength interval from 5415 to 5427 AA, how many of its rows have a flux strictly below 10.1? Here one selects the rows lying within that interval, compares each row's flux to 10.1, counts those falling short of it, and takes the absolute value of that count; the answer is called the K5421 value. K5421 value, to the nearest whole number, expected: 3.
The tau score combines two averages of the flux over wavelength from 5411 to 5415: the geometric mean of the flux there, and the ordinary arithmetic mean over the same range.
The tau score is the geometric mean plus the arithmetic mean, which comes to 23.7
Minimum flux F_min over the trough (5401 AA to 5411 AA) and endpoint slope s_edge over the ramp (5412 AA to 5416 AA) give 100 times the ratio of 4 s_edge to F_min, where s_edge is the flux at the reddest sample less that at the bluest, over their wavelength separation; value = 9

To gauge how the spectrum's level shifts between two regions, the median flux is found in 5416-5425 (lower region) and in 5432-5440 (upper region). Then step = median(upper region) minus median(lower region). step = -3.0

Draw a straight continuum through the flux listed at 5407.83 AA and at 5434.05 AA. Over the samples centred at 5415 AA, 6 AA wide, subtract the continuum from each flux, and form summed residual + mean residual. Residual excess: 7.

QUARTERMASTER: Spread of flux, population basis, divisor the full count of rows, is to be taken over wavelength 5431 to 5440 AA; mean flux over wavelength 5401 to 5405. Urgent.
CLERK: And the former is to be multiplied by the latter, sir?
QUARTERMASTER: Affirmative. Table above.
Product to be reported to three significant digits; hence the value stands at 13.0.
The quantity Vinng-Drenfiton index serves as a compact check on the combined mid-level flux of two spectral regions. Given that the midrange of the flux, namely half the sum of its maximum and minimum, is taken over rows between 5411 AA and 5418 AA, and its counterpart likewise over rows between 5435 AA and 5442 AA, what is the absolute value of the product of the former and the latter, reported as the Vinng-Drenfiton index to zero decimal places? 120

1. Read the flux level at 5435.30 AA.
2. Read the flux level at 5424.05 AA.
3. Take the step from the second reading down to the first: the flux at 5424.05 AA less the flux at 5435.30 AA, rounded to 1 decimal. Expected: -0.8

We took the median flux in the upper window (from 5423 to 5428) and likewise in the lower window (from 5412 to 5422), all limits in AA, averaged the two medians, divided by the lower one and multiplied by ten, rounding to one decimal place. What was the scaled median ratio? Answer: 9.0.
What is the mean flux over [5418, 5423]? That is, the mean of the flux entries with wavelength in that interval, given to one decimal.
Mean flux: 11.4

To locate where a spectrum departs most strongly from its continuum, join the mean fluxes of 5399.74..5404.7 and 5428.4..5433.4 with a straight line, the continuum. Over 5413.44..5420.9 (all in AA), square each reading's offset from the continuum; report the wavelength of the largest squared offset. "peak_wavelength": 5417.80 AA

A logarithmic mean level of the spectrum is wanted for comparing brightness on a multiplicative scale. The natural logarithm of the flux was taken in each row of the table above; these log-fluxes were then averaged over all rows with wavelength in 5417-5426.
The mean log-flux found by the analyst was 2.36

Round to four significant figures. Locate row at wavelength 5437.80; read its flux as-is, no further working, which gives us 8.689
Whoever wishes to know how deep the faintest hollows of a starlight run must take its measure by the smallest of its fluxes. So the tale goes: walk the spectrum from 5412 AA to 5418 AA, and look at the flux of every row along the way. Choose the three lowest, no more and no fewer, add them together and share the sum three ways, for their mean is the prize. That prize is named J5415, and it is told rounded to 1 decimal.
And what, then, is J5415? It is 11.4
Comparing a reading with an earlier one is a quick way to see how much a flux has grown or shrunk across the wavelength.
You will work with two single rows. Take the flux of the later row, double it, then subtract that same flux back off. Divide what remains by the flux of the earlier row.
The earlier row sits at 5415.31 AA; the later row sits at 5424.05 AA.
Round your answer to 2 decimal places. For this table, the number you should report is 0.73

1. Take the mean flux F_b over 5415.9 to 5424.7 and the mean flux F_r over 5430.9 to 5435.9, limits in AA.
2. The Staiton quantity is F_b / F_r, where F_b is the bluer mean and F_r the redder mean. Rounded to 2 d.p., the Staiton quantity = 1.17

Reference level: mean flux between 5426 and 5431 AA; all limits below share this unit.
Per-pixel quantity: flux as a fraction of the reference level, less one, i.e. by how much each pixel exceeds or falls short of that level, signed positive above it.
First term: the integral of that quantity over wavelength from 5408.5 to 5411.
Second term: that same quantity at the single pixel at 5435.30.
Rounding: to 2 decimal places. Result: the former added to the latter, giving -0.53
